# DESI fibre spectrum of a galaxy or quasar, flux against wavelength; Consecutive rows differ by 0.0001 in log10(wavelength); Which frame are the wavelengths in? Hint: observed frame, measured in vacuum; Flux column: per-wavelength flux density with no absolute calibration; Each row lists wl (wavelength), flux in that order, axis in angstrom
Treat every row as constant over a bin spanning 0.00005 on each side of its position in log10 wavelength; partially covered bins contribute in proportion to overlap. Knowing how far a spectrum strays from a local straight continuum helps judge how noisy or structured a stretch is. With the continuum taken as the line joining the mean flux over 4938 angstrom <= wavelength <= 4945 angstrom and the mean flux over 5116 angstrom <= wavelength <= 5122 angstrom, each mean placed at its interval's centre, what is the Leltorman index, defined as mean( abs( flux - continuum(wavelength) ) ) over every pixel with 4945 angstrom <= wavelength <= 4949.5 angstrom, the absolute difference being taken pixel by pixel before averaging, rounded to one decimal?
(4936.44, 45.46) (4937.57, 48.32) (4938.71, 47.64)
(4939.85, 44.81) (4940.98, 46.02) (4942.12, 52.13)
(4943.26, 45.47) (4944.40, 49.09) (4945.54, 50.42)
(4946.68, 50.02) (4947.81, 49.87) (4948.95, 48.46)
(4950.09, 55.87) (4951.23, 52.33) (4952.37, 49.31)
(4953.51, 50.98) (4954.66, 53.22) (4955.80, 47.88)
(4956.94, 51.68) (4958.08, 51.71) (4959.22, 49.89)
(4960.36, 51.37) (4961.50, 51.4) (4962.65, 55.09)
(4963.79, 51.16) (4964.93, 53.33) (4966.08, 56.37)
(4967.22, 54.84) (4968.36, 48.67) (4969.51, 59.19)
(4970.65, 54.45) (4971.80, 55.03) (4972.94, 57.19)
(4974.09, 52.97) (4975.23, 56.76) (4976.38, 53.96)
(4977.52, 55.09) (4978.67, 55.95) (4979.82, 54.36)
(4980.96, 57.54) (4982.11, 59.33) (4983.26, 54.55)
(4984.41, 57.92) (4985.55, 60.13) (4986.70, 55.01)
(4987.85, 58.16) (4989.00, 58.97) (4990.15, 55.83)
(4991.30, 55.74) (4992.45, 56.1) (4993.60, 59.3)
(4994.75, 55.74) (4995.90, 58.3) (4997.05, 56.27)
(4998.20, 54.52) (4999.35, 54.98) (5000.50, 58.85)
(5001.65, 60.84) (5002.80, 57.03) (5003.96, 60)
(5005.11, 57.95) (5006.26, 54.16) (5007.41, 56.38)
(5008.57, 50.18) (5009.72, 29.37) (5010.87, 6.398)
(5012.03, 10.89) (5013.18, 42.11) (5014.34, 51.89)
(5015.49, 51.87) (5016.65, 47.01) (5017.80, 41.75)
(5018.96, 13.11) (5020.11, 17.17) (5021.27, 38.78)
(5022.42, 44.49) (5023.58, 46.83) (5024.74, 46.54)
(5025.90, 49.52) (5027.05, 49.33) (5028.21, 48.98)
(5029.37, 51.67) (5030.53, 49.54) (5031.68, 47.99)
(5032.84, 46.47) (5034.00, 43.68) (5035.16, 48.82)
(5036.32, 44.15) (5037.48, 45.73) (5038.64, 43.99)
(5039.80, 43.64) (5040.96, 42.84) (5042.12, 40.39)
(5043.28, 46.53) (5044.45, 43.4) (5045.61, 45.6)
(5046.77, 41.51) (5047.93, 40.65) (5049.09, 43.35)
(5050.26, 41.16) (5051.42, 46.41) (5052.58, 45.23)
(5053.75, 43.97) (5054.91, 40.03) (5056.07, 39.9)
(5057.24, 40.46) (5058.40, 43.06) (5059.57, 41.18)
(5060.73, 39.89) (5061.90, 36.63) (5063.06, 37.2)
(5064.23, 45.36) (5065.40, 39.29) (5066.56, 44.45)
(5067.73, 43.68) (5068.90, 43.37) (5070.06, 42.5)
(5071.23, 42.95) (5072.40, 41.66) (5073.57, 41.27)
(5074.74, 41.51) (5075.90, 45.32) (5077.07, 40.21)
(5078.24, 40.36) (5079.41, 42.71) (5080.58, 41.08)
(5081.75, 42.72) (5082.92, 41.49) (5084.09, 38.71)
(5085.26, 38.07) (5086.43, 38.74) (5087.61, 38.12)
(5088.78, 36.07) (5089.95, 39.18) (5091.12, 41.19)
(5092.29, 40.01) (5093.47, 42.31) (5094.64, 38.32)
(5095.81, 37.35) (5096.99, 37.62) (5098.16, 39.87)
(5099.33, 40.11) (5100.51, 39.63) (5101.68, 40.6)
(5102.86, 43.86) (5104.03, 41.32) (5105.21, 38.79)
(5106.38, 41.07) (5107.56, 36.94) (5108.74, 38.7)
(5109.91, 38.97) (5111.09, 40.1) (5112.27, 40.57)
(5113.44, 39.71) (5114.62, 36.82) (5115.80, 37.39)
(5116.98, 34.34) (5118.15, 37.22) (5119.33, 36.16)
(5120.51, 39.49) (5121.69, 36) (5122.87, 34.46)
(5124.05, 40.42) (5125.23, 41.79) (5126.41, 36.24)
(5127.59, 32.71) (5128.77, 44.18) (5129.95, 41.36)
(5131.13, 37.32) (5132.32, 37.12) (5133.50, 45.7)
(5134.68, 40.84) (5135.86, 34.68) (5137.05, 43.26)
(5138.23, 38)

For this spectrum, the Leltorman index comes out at 2.5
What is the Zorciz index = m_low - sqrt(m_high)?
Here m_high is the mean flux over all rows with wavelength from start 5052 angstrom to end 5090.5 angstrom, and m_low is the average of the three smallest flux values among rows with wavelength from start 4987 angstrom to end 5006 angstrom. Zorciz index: 49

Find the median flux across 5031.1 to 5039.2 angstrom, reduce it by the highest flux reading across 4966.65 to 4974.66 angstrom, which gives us -13.5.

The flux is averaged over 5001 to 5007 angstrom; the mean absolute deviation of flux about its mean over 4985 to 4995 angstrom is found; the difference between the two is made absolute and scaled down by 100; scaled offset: 0.563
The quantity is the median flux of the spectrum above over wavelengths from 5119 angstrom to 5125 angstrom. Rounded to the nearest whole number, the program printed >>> 36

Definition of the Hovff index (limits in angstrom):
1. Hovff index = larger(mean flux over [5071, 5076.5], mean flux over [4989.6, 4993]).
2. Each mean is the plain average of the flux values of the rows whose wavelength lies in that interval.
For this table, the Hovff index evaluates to 55.9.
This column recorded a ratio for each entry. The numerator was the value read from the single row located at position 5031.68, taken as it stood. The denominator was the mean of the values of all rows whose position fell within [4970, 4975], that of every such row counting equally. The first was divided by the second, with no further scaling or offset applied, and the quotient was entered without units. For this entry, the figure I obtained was 0.87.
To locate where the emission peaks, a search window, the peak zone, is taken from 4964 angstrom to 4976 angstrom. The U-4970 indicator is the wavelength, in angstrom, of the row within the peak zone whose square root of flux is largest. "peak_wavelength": 4969.51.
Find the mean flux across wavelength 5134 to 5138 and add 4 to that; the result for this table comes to 43.6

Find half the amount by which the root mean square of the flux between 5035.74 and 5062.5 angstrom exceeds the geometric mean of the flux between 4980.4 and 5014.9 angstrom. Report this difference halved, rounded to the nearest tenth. -2.8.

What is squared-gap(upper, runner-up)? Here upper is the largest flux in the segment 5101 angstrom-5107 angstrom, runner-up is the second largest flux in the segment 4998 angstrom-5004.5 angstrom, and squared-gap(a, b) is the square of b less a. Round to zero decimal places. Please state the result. 260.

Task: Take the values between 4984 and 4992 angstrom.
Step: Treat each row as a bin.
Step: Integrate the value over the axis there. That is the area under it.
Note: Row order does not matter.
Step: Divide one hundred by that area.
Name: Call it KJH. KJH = 0.22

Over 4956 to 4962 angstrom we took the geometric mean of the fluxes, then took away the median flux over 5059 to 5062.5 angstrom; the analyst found 11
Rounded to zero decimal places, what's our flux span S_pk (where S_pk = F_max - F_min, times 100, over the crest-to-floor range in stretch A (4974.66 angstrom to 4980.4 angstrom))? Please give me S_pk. 280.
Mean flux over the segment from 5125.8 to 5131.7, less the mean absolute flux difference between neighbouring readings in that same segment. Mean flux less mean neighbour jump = 33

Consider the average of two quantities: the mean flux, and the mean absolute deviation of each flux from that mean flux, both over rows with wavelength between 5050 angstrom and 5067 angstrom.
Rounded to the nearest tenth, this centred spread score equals 22.1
